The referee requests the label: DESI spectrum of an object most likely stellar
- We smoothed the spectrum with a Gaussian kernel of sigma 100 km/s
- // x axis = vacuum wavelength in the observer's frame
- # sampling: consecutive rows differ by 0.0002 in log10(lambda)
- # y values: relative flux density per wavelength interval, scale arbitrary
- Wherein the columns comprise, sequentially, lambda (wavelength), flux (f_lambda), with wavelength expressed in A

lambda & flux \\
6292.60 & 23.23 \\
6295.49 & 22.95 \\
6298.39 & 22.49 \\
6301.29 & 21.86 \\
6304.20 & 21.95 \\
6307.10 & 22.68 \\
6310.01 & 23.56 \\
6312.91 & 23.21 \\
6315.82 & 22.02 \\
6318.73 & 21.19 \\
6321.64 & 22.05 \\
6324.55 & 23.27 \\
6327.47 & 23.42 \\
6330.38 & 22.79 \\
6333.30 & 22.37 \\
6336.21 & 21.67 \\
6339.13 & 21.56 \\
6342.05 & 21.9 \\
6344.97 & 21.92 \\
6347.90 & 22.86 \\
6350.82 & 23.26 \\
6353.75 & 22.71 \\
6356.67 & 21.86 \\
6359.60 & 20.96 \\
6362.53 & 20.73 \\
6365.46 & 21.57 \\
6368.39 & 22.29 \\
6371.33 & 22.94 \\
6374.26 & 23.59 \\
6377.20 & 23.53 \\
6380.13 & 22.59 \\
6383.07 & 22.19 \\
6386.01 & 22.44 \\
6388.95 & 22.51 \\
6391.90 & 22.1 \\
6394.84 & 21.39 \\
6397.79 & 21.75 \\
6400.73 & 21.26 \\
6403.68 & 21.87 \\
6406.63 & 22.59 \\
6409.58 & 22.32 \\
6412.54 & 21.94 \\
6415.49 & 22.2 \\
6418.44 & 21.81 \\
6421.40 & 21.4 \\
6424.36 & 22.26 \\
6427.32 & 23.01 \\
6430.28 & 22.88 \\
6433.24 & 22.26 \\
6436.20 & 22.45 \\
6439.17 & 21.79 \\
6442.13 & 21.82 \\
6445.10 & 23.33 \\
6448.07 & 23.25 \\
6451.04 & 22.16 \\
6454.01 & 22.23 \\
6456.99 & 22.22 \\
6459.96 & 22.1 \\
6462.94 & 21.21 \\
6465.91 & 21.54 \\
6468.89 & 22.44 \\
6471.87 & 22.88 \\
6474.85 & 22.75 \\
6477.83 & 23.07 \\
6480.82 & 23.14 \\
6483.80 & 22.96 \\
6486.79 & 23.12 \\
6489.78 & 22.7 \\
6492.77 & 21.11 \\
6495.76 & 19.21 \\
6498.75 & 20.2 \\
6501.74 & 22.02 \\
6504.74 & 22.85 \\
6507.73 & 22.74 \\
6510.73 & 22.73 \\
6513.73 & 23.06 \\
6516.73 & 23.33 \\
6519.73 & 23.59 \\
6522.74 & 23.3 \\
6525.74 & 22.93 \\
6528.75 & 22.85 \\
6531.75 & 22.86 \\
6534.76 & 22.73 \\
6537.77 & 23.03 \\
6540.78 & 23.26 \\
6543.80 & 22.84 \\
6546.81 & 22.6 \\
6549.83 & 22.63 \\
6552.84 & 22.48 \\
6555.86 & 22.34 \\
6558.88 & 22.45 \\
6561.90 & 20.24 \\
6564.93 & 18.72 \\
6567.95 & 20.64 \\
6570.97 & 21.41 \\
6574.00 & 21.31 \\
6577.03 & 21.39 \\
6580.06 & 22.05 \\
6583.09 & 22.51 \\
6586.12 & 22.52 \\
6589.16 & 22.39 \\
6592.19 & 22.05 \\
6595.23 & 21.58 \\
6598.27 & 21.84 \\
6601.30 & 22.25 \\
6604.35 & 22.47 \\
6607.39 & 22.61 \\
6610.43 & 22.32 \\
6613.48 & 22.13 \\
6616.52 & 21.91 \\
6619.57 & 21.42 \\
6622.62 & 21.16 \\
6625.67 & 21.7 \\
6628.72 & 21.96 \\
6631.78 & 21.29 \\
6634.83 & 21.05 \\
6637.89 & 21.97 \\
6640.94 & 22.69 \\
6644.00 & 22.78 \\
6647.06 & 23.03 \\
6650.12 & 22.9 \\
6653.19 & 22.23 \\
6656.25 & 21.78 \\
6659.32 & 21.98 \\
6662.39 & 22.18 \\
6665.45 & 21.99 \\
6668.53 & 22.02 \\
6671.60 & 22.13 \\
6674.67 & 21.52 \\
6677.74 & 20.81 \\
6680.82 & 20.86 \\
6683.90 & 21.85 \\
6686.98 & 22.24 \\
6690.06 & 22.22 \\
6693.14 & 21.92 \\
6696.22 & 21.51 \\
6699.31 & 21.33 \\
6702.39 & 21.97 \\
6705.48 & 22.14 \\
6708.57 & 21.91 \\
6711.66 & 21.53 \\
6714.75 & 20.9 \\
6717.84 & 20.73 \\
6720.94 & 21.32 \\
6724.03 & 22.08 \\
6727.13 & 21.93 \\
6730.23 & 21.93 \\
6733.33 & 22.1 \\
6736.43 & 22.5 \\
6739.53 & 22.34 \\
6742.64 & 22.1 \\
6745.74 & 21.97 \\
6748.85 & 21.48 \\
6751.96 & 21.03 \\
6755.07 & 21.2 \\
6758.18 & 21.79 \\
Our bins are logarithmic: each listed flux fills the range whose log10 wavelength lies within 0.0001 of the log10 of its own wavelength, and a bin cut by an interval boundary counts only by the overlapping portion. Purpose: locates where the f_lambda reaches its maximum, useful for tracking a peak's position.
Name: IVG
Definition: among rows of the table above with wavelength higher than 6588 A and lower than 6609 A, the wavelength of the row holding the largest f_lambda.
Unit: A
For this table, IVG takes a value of 6607.39 A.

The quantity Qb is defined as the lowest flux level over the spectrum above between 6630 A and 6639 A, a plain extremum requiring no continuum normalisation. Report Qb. 21.05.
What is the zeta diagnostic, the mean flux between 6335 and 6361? 22.1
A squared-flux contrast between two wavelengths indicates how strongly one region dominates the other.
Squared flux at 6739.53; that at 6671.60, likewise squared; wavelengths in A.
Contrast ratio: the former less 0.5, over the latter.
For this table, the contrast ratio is 1.02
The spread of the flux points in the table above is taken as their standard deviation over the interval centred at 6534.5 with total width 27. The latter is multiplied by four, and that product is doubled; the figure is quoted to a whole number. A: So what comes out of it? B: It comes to 2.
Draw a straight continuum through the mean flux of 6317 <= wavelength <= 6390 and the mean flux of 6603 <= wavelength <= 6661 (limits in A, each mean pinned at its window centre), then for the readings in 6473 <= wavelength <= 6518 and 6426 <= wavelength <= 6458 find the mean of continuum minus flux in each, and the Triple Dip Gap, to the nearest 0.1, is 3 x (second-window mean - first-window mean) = -0.3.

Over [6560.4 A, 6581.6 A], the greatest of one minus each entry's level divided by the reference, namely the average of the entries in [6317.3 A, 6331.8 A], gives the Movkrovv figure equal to 0.17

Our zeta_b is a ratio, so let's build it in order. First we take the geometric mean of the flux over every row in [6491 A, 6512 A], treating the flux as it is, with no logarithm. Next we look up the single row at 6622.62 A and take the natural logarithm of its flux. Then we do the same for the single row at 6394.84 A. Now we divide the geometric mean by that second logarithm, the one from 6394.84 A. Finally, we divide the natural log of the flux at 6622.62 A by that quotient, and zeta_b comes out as 0.435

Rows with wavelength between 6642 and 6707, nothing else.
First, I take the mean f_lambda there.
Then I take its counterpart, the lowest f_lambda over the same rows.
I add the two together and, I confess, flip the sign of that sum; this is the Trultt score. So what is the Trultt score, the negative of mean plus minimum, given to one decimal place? -42.8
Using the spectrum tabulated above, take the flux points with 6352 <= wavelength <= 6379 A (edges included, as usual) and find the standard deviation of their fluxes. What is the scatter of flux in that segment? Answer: 1.0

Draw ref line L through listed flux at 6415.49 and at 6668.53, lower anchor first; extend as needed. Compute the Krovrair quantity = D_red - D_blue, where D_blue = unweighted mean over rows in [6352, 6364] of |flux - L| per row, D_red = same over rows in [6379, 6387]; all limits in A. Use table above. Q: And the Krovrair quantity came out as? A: -0.7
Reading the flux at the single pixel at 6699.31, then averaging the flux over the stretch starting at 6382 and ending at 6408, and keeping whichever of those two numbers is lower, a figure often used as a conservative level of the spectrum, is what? 21.33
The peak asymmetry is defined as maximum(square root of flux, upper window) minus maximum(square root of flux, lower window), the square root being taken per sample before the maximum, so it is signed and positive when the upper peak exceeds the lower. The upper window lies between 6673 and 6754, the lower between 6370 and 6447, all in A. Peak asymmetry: -0.11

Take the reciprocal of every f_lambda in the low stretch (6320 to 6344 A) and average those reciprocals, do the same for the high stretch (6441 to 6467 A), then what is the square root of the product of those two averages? 0.0449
